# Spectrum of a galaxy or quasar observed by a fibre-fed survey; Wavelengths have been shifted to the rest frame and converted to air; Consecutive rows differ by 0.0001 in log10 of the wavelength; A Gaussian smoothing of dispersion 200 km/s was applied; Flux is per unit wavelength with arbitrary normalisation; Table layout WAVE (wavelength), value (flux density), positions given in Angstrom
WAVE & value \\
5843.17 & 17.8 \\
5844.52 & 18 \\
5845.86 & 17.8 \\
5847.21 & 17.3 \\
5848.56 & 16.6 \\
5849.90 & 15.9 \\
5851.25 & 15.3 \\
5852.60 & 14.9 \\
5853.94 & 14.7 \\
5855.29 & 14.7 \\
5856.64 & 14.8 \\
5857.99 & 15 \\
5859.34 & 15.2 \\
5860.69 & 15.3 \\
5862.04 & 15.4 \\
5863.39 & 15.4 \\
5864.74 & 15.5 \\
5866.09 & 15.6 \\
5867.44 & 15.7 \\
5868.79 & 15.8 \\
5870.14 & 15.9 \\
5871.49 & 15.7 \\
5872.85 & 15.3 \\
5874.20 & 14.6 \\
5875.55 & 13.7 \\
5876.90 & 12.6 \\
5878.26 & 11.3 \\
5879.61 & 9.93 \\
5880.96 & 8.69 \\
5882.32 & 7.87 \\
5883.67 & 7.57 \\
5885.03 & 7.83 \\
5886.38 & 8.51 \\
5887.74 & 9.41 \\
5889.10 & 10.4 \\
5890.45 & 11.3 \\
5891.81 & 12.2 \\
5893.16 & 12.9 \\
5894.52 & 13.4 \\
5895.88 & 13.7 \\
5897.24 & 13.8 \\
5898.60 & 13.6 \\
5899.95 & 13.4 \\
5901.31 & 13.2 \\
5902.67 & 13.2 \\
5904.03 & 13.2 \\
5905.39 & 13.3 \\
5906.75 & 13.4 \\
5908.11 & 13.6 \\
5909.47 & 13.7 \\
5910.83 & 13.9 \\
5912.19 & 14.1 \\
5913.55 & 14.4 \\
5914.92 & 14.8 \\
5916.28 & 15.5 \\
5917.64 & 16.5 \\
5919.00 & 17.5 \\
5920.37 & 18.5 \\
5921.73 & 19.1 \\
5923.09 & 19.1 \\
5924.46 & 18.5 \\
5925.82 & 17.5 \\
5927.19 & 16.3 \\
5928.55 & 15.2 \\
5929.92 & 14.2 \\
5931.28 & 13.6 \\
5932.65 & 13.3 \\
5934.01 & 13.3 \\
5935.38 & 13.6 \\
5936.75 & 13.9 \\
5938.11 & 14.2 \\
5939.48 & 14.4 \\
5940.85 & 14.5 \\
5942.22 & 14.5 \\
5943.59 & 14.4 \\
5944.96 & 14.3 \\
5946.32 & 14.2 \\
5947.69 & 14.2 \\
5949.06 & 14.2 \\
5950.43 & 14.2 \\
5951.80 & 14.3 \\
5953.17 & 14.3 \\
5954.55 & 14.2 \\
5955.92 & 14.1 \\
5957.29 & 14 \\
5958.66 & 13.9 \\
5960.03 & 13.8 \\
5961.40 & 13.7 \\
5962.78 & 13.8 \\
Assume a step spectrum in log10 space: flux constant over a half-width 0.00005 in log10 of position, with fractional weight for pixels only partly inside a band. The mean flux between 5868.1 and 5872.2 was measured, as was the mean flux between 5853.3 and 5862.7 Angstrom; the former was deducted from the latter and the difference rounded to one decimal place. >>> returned -0.8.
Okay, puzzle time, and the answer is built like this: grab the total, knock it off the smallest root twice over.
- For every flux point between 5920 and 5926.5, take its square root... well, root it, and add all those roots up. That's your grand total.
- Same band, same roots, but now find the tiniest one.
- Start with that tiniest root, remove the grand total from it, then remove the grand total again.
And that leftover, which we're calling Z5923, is -38.9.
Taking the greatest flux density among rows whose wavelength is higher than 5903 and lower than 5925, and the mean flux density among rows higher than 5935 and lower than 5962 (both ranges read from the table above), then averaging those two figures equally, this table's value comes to 16.6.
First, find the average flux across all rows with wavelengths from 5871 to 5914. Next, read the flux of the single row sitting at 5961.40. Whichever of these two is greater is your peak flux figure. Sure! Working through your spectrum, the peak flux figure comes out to 13.7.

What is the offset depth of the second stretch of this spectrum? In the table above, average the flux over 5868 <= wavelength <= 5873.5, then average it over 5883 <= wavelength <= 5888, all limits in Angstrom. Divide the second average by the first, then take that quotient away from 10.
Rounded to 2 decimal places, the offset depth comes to 9.47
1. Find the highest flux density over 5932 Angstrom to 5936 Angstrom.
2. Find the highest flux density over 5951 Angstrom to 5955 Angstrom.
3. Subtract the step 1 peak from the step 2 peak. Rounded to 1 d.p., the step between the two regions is 0.7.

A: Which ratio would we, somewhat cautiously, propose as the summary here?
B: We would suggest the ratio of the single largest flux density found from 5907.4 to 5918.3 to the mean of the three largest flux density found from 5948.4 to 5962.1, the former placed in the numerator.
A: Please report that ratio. 1.2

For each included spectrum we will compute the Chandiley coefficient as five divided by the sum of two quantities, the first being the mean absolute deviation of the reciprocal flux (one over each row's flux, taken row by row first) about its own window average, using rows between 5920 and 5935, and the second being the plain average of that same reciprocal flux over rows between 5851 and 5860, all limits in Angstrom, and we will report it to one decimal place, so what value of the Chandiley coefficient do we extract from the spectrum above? 66.4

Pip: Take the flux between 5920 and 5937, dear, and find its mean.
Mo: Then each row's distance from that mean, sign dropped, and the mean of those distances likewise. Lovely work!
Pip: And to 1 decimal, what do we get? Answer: 2.1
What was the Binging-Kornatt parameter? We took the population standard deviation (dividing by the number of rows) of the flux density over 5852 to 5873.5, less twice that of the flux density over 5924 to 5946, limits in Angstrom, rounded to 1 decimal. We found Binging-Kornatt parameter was -2.5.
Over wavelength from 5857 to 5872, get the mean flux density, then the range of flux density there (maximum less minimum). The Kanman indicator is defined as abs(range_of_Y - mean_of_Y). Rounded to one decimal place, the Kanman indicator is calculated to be 14.6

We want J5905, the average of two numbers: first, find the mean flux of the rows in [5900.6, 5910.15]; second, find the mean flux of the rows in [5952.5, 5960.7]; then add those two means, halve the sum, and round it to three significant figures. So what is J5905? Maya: 13.7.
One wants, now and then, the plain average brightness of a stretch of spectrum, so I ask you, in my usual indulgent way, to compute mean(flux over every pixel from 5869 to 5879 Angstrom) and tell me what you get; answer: 14.2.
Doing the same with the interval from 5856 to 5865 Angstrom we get 15.2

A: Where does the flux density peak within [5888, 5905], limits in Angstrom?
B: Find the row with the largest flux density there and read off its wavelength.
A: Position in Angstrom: 5897.24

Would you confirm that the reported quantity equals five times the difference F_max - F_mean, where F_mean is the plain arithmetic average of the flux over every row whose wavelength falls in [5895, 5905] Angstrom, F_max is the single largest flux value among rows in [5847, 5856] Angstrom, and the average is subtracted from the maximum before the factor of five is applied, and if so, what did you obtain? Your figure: 19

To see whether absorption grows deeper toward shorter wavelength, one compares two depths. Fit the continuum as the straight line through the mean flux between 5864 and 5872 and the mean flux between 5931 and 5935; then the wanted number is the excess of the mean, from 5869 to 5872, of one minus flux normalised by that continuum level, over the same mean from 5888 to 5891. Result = -0.3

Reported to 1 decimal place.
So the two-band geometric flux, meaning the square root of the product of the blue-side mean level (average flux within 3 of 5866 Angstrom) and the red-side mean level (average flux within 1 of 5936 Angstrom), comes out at 14.6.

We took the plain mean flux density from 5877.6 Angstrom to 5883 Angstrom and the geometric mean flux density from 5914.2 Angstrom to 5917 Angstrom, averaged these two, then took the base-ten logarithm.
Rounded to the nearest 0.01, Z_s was 1.09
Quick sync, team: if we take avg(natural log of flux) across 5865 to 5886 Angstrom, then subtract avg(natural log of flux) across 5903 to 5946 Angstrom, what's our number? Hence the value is -0.21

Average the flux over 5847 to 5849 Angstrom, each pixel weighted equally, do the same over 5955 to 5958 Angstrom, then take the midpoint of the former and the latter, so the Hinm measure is 15.5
